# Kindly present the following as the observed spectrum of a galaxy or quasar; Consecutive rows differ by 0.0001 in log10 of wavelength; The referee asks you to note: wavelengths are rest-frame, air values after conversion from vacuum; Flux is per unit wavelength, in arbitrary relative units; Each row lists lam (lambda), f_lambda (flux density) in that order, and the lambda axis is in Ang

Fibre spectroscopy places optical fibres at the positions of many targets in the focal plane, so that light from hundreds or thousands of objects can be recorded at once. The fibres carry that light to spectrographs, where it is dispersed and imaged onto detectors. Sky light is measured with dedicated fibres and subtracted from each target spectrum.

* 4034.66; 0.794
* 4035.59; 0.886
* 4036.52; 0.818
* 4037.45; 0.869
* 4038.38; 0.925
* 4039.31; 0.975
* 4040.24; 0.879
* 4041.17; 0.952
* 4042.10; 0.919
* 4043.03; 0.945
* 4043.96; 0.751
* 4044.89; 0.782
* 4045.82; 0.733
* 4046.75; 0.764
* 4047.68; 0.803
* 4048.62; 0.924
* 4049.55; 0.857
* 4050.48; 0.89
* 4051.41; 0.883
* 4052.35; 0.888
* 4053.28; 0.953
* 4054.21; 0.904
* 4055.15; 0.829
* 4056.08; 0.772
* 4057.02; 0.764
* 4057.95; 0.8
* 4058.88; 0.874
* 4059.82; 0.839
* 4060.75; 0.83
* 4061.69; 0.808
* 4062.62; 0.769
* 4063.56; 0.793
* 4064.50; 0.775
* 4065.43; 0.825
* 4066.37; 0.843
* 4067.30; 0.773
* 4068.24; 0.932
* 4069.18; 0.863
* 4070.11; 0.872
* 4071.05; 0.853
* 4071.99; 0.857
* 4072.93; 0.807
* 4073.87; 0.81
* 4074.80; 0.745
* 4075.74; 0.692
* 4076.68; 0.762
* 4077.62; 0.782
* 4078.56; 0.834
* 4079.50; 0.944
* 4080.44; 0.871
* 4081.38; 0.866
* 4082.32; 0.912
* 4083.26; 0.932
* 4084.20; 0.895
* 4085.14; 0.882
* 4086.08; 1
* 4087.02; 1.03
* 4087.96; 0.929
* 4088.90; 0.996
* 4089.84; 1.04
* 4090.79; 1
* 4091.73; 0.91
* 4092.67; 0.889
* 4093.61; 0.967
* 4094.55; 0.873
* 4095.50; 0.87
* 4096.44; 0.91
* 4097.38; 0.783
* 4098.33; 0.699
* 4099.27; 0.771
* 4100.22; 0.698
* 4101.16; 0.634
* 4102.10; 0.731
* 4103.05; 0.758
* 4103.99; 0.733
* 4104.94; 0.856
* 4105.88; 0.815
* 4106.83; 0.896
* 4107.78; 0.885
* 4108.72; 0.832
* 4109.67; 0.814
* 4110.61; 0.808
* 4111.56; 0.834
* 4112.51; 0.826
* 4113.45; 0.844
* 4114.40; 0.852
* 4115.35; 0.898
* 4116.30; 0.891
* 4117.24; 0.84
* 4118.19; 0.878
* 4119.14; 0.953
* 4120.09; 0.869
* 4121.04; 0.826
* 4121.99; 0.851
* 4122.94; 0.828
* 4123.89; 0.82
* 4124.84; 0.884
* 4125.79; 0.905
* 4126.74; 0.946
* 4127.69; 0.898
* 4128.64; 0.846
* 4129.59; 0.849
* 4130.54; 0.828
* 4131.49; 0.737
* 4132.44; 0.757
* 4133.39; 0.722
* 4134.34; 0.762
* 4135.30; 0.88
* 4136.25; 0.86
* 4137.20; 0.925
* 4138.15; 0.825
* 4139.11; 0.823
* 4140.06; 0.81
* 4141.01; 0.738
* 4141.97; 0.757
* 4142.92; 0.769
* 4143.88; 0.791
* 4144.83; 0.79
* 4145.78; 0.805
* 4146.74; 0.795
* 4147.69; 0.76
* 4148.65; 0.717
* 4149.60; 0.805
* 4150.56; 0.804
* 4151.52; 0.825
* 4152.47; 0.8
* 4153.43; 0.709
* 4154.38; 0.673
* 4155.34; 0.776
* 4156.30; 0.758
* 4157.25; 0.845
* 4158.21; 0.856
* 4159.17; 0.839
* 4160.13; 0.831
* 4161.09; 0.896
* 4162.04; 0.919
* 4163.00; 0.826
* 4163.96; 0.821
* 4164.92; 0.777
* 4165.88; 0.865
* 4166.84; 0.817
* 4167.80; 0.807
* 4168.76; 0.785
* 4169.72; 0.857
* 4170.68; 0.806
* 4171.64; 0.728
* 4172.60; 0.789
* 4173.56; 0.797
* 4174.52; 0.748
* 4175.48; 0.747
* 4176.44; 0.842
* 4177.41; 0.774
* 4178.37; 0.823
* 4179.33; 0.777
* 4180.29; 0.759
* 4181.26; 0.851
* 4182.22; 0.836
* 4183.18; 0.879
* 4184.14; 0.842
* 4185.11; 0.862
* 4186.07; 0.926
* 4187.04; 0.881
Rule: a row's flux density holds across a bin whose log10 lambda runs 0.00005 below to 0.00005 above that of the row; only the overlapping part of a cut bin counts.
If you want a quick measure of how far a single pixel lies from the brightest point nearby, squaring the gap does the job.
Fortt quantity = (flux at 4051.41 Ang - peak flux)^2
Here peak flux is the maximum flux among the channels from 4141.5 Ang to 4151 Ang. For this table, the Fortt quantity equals 0.0061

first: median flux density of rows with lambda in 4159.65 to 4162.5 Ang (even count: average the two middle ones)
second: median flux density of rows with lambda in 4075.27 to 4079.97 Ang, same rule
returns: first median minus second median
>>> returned 0.114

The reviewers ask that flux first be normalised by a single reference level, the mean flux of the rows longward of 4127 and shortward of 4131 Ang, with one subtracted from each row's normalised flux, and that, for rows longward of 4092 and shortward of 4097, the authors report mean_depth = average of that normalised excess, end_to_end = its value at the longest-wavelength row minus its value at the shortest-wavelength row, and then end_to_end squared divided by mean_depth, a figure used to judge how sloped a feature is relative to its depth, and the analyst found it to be 0.01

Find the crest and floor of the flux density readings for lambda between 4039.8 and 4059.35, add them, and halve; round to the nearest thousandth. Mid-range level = 0.843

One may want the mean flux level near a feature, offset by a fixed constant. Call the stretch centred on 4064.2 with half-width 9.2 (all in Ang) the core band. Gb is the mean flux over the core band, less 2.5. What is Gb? -1.68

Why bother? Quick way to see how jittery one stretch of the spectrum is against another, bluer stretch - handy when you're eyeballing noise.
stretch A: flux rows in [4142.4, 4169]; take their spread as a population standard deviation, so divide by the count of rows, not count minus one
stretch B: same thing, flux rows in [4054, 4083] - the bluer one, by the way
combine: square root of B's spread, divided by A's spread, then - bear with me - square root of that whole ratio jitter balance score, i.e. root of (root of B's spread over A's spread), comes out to 2.15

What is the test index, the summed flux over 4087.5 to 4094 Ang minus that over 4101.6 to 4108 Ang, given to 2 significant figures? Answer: 1.1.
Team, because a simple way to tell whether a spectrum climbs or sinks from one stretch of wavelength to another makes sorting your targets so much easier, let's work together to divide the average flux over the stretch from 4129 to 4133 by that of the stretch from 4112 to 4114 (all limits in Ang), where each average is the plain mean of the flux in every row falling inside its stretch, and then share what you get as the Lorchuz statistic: 0.95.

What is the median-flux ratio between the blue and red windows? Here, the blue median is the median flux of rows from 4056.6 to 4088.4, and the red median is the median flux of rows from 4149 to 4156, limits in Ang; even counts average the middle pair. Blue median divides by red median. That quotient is 1.051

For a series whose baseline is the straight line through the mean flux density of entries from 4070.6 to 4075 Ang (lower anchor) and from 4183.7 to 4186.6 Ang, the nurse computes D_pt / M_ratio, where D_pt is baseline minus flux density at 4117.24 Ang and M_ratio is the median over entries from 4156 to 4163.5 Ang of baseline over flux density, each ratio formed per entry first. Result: 0.00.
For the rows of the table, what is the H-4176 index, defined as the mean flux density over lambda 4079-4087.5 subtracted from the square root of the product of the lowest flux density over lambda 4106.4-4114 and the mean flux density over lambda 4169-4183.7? -0.12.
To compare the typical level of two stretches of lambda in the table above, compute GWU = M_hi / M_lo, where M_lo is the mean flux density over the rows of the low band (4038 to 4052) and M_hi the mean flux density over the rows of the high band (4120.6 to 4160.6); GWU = 0.936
